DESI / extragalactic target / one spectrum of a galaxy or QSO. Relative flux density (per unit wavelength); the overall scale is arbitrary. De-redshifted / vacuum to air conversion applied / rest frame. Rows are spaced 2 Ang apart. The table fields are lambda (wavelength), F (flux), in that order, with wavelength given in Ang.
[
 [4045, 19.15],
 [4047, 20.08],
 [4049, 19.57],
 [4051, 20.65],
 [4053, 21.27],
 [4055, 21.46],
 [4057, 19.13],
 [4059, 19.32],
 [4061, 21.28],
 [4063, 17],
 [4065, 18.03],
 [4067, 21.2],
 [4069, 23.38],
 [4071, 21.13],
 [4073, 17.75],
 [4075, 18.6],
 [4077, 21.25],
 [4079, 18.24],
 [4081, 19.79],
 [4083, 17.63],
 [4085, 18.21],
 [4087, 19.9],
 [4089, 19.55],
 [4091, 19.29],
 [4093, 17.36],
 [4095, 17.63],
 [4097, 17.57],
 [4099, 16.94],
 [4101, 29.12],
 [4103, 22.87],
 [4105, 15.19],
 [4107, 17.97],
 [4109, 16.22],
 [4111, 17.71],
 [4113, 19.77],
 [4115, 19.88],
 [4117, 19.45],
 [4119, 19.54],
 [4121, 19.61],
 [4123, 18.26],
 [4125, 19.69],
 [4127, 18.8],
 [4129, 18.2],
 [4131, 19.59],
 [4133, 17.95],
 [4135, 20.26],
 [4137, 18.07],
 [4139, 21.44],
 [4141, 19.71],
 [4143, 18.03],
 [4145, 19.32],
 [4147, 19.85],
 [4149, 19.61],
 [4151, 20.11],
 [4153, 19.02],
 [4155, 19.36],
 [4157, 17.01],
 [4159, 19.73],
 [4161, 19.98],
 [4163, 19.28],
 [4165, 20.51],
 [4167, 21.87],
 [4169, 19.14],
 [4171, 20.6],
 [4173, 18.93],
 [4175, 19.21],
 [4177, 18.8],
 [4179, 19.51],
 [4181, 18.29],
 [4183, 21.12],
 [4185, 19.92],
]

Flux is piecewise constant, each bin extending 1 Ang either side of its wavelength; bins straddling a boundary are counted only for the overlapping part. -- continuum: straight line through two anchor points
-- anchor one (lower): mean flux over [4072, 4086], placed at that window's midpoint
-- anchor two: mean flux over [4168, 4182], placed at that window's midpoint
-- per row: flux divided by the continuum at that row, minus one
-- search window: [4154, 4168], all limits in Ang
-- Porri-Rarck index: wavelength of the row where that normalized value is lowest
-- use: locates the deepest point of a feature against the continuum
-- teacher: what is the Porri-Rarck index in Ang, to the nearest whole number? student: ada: 4157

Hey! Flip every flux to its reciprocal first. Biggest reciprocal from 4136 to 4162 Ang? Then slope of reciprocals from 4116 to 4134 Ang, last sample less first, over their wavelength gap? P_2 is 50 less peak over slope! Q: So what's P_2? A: -169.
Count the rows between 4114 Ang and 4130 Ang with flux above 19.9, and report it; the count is 0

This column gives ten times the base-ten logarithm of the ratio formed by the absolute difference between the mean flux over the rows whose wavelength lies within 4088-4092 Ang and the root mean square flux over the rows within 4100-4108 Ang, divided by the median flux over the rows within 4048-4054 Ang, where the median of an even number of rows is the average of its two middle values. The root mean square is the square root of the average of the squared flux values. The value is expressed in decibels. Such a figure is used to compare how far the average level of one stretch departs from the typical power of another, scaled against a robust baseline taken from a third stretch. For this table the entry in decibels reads -9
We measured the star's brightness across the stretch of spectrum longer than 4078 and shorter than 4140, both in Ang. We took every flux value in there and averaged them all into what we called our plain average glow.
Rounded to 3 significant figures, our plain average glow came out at 19.1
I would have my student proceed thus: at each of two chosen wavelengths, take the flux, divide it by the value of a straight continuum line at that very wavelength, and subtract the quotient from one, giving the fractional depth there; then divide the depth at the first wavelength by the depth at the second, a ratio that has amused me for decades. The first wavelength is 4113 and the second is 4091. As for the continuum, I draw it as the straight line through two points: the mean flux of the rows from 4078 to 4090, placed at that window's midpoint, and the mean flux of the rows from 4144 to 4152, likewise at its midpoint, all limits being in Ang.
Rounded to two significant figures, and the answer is 1.6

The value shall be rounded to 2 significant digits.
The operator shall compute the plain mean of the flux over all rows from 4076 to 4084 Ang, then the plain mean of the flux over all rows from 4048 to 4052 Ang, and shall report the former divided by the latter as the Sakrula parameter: 0.96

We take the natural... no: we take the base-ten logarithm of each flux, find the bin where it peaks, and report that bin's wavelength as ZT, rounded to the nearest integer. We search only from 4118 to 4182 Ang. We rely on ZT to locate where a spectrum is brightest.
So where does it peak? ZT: 4167 Ang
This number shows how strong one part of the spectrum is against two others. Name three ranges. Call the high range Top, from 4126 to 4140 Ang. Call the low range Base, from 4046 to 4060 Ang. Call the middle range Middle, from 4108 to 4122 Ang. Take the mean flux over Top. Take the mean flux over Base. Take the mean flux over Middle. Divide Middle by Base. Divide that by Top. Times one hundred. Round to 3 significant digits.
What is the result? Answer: 4.87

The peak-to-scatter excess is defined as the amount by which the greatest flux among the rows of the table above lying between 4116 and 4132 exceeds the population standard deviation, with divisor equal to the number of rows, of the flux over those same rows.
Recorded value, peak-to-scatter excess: 19.1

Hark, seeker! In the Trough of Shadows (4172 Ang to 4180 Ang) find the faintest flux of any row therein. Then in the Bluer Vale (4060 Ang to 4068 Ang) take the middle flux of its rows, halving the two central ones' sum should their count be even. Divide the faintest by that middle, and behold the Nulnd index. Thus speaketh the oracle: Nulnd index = 0.96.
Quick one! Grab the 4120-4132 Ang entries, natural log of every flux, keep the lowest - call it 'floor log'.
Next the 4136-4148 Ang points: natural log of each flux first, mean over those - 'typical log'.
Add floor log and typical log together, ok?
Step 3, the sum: 5.87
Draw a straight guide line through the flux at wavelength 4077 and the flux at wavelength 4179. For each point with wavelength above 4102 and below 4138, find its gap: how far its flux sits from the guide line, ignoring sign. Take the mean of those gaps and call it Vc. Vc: 1.9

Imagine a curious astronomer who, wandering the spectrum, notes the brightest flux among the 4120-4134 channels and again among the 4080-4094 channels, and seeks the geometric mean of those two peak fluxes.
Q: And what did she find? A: 19.8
